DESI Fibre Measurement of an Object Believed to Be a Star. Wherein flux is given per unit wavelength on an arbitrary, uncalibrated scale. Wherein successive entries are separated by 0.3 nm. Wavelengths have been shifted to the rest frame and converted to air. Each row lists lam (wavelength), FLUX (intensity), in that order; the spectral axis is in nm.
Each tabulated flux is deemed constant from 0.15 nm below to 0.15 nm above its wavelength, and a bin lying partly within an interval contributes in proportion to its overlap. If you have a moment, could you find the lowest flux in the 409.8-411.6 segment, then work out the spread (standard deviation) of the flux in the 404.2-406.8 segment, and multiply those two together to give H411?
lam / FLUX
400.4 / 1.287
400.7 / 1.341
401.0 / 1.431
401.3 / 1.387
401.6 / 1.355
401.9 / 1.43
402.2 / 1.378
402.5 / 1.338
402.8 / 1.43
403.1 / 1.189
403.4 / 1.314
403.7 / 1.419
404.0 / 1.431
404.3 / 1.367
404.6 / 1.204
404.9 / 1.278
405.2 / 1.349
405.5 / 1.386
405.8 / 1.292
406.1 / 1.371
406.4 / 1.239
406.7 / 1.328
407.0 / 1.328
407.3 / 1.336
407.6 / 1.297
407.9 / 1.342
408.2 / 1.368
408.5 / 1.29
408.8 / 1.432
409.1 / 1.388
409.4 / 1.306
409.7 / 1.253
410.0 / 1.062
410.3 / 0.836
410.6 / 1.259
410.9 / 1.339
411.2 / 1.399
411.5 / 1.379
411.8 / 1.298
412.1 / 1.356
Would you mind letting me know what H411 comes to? 0.05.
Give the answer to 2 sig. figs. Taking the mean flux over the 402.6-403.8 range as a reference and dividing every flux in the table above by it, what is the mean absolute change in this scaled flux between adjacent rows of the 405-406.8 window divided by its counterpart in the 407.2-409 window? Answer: 1.3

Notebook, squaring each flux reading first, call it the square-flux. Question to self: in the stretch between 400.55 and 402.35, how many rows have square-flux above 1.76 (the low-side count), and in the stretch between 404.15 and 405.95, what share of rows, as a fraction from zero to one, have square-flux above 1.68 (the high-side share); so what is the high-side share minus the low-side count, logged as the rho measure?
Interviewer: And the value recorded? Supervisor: -5.5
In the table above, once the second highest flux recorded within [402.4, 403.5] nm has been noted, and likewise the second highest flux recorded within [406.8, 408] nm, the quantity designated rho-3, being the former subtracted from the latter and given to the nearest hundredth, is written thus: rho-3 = 0.00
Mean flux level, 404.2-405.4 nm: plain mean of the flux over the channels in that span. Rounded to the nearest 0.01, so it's 1.30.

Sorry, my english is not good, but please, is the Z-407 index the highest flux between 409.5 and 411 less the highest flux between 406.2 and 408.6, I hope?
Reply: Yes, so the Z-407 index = -0.029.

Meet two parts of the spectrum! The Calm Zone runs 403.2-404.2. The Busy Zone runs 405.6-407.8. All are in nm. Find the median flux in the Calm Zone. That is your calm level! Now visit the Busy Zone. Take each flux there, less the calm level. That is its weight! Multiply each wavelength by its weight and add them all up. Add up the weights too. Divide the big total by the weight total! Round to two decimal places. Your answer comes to 406.69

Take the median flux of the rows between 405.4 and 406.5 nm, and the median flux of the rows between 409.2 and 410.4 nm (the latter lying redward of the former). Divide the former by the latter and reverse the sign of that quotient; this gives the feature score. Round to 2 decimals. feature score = -1.15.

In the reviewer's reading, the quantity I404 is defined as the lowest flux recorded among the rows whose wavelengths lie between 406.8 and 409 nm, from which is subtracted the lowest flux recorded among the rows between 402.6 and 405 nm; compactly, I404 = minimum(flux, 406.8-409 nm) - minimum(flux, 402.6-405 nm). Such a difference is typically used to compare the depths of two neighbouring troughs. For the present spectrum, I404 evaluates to 0.1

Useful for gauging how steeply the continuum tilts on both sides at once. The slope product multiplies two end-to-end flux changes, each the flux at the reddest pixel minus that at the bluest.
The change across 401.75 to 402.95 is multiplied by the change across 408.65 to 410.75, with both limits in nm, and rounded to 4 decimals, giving 0.0000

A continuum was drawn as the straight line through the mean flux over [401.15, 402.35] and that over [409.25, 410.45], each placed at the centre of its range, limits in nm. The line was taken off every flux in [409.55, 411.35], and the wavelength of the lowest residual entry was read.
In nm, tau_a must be 410.3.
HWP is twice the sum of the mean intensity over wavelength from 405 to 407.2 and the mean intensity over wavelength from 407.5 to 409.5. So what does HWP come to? 5.35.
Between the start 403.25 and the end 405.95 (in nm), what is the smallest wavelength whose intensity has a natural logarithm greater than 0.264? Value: 403.4 nm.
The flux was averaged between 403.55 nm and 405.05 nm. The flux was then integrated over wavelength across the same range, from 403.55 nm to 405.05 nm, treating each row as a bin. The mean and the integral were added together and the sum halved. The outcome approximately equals 1.675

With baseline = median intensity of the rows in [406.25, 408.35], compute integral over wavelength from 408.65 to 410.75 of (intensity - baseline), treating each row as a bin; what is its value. -0.23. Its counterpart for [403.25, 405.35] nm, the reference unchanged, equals 0.02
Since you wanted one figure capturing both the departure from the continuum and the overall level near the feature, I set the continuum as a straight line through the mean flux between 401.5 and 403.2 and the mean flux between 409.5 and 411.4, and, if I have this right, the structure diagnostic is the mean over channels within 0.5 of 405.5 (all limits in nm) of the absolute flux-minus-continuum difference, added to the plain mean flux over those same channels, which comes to 1.39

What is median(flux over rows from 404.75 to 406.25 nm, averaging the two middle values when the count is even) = 1.35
